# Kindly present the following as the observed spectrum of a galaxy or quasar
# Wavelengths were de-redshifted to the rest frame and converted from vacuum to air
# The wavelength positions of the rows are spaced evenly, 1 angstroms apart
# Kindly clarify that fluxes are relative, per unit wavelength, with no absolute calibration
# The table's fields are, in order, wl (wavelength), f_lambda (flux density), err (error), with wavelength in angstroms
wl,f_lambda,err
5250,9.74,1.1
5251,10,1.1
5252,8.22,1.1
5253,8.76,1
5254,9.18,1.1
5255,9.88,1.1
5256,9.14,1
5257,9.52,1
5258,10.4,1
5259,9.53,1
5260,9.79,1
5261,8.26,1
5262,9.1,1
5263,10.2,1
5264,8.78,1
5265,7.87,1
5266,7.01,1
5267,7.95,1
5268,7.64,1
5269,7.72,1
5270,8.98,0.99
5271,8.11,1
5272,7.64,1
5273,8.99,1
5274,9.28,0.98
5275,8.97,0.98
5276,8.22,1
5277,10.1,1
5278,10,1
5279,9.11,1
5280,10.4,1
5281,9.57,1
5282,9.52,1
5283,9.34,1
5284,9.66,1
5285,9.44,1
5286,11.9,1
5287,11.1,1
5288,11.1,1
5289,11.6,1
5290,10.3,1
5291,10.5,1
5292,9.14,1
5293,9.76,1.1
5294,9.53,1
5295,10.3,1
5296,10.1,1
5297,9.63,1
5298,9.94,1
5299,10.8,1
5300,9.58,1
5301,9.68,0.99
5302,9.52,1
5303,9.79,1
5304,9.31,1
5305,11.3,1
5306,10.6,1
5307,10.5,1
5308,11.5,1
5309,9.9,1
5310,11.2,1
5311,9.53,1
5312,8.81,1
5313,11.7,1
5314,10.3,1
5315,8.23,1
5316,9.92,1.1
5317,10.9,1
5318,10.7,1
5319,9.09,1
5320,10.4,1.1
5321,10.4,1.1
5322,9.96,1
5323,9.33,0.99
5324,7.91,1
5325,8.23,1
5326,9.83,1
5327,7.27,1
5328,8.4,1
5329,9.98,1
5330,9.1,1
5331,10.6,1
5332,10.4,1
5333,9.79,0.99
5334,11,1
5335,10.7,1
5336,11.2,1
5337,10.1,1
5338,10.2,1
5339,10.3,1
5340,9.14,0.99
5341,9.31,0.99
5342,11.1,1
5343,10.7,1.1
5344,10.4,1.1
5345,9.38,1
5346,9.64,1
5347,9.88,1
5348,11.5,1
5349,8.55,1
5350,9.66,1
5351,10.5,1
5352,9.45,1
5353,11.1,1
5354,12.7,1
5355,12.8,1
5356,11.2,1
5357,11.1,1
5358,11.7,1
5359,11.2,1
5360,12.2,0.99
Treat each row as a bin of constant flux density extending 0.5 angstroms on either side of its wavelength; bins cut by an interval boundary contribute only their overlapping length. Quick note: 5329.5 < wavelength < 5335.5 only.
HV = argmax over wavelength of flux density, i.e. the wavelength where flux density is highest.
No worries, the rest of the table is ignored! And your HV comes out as 5334 angstroms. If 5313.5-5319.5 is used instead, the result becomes 5317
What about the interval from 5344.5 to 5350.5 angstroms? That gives 5348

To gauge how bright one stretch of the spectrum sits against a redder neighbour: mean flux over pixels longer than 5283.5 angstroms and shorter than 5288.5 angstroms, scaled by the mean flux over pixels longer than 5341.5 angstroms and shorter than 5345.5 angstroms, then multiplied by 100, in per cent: 102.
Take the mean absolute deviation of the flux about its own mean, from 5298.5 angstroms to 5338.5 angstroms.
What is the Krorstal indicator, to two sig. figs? 0.78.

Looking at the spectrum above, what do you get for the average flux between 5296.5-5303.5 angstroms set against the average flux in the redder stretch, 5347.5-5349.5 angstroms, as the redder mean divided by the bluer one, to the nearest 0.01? 1.02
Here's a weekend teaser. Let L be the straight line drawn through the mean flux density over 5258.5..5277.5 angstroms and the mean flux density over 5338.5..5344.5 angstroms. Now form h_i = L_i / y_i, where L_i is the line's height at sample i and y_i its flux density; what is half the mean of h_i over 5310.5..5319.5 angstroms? 0.49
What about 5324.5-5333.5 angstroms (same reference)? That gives 0.54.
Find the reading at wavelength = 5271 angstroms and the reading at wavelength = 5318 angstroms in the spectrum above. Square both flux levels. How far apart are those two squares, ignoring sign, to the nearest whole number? 49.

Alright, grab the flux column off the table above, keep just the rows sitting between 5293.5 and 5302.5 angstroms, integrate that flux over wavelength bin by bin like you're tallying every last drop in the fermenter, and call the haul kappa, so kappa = 89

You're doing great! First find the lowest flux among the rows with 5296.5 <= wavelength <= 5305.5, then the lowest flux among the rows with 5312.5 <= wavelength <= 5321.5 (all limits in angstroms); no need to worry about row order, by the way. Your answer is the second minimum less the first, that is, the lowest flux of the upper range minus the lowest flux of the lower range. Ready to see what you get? -1.1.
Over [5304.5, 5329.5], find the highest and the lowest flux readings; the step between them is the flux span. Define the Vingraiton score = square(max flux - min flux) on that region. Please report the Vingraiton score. 20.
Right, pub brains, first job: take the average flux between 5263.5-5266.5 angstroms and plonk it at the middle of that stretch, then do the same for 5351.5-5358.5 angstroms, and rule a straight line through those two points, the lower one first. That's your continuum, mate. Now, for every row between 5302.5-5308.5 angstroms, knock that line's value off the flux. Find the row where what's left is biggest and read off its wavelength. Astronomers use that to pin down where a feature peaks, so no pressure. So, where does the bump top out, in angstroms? 5308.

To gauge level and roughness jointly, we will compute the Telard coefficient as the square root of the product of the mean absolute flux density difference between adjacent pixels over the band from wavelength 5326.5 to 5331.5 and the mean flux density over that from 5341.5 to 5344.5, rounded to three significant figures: 3.70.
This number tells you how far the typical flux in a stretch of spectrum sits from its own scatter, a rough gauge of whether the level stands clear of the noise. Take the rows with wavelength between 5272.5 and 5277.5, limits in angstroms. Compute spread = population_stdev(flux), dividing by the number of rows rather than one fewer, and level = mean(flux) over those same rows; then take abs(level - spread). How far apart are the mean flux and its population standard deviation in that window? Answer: 8.5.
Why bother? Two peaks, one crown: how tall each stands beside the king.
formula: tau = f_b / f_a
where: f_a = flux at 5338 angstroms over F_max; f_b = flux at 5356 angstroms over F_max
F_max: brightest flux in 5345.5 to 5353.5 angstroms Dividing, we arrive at 1.10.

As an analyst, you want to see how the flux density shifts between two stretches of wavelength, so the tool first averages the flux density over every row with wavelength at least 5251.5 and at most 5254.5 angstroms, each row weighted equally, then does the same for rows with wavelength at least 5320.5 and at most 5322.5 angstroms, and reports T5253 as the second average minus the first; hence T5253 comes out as 1.5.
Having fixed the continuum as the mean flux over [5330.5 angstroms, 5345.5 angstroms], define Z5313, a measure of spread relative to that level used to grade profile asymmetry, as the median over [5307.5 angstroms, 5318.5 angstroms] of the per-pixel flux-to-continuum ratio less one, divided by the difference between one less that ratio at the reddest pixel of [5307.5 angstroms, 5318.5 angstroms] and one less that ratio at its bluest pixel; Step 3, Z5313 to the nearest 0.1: 0.0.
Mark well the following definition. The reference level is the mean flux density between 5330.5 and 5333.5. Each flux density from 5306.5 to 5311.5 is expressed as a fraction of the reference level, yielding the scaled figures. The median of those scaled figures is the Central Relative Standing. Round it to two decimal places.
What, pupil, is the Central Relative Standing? 1.02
